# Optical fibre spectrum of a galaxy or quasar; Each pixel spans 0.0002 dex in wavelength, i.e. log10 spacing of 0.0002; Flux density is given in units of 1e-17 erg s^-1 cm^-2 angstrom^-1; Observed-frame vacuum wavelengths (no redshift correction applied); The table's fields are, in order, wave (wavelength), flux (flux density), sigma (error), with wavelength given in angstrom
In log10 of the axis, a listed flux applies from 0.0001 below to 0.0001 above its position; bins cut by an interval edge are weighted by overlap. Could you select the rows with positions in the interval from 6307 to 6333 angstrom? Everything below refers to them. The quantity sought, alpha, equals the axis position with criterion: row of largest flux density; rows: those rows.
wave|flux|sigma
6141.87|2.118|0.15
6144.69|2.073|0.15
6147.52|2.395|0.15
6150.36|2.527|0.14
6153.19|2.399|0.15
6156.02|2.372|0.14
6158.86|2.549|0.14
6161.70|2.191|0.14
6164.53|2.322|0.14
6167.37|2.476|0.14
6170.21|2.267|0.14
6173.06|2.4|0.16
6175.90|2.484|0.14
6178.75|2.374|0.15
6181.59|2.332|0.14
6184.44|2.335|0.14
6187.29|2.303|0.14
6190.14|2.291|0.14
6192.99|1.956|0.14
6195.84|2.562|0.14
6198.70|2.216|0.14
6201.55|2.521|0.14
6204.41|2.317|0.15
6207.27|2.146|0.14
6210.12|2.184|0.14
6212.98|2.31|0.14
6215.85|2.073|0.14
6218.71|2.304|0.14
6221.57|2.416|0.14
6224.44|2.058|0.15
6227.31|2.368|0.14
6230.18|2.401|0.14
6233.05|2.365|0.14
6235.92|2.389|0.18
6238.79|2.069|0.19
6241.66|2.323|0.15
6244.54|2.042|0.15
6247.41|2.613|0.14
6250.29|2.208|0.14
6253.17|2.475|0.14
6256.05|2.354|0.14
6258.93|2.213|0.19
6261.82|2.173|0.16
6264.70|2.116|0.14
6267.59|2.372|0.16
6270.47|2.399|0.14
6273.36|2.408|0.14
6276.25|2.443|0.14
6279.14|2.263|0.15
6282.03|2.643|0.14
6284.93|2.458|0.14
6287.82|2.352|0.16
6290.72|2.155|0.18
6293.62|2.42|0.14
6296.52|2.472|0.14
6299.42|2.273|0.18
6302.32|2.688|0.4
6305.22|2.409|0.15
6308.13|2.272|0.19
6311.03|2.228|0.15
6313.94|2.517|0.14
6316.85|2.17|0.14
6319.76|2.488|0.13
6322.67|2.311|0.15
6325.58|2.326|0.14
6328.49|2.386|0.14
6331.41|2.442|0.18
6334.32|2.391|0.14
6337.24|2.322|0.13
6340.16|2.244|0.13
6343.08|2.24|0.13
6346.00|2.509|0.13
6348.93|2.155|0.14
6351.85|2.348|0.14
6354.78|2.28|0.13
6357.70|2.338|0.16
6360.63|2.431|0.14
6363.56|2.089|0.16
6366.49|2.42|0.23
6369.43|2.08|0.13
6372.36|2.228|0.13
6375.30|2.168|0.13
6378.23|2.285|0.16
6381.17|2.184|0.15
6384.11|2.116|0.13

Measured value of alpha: 6313.94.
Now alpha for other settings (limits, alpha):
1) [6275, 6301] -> 6282.03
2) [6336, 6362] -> 6346.00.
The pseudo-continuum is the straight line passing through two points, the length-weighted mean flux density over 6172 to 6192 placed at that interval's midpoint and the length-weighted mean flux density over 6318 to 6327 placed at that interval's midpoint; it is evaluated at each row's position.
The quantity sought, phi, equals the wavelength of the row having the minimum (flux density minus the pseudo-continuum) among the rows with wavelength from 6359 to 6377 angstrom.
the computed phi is 6369.43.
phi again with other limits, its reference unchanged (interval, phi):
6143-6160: 6144.69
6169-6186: 6170.21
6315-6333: 6316.85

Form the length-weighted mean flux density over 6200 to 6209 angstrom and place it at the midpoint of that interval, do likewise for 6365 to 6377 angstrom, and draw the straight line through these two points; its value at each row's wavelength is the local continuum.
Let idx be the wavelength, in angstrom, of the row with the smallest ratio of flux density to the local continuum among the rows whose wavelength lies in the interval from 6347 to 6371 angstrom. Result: 6369.43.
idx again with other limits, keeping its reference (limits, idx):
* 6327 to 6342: 6340.16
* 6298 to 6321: 6316.85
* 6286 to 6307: 6290.72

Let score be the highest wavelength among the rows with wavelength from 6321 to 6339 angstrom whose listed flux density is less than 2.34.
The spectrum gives 6337.24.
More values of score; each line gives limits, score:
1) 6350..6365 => 6363.56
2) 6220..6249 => 6244.54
